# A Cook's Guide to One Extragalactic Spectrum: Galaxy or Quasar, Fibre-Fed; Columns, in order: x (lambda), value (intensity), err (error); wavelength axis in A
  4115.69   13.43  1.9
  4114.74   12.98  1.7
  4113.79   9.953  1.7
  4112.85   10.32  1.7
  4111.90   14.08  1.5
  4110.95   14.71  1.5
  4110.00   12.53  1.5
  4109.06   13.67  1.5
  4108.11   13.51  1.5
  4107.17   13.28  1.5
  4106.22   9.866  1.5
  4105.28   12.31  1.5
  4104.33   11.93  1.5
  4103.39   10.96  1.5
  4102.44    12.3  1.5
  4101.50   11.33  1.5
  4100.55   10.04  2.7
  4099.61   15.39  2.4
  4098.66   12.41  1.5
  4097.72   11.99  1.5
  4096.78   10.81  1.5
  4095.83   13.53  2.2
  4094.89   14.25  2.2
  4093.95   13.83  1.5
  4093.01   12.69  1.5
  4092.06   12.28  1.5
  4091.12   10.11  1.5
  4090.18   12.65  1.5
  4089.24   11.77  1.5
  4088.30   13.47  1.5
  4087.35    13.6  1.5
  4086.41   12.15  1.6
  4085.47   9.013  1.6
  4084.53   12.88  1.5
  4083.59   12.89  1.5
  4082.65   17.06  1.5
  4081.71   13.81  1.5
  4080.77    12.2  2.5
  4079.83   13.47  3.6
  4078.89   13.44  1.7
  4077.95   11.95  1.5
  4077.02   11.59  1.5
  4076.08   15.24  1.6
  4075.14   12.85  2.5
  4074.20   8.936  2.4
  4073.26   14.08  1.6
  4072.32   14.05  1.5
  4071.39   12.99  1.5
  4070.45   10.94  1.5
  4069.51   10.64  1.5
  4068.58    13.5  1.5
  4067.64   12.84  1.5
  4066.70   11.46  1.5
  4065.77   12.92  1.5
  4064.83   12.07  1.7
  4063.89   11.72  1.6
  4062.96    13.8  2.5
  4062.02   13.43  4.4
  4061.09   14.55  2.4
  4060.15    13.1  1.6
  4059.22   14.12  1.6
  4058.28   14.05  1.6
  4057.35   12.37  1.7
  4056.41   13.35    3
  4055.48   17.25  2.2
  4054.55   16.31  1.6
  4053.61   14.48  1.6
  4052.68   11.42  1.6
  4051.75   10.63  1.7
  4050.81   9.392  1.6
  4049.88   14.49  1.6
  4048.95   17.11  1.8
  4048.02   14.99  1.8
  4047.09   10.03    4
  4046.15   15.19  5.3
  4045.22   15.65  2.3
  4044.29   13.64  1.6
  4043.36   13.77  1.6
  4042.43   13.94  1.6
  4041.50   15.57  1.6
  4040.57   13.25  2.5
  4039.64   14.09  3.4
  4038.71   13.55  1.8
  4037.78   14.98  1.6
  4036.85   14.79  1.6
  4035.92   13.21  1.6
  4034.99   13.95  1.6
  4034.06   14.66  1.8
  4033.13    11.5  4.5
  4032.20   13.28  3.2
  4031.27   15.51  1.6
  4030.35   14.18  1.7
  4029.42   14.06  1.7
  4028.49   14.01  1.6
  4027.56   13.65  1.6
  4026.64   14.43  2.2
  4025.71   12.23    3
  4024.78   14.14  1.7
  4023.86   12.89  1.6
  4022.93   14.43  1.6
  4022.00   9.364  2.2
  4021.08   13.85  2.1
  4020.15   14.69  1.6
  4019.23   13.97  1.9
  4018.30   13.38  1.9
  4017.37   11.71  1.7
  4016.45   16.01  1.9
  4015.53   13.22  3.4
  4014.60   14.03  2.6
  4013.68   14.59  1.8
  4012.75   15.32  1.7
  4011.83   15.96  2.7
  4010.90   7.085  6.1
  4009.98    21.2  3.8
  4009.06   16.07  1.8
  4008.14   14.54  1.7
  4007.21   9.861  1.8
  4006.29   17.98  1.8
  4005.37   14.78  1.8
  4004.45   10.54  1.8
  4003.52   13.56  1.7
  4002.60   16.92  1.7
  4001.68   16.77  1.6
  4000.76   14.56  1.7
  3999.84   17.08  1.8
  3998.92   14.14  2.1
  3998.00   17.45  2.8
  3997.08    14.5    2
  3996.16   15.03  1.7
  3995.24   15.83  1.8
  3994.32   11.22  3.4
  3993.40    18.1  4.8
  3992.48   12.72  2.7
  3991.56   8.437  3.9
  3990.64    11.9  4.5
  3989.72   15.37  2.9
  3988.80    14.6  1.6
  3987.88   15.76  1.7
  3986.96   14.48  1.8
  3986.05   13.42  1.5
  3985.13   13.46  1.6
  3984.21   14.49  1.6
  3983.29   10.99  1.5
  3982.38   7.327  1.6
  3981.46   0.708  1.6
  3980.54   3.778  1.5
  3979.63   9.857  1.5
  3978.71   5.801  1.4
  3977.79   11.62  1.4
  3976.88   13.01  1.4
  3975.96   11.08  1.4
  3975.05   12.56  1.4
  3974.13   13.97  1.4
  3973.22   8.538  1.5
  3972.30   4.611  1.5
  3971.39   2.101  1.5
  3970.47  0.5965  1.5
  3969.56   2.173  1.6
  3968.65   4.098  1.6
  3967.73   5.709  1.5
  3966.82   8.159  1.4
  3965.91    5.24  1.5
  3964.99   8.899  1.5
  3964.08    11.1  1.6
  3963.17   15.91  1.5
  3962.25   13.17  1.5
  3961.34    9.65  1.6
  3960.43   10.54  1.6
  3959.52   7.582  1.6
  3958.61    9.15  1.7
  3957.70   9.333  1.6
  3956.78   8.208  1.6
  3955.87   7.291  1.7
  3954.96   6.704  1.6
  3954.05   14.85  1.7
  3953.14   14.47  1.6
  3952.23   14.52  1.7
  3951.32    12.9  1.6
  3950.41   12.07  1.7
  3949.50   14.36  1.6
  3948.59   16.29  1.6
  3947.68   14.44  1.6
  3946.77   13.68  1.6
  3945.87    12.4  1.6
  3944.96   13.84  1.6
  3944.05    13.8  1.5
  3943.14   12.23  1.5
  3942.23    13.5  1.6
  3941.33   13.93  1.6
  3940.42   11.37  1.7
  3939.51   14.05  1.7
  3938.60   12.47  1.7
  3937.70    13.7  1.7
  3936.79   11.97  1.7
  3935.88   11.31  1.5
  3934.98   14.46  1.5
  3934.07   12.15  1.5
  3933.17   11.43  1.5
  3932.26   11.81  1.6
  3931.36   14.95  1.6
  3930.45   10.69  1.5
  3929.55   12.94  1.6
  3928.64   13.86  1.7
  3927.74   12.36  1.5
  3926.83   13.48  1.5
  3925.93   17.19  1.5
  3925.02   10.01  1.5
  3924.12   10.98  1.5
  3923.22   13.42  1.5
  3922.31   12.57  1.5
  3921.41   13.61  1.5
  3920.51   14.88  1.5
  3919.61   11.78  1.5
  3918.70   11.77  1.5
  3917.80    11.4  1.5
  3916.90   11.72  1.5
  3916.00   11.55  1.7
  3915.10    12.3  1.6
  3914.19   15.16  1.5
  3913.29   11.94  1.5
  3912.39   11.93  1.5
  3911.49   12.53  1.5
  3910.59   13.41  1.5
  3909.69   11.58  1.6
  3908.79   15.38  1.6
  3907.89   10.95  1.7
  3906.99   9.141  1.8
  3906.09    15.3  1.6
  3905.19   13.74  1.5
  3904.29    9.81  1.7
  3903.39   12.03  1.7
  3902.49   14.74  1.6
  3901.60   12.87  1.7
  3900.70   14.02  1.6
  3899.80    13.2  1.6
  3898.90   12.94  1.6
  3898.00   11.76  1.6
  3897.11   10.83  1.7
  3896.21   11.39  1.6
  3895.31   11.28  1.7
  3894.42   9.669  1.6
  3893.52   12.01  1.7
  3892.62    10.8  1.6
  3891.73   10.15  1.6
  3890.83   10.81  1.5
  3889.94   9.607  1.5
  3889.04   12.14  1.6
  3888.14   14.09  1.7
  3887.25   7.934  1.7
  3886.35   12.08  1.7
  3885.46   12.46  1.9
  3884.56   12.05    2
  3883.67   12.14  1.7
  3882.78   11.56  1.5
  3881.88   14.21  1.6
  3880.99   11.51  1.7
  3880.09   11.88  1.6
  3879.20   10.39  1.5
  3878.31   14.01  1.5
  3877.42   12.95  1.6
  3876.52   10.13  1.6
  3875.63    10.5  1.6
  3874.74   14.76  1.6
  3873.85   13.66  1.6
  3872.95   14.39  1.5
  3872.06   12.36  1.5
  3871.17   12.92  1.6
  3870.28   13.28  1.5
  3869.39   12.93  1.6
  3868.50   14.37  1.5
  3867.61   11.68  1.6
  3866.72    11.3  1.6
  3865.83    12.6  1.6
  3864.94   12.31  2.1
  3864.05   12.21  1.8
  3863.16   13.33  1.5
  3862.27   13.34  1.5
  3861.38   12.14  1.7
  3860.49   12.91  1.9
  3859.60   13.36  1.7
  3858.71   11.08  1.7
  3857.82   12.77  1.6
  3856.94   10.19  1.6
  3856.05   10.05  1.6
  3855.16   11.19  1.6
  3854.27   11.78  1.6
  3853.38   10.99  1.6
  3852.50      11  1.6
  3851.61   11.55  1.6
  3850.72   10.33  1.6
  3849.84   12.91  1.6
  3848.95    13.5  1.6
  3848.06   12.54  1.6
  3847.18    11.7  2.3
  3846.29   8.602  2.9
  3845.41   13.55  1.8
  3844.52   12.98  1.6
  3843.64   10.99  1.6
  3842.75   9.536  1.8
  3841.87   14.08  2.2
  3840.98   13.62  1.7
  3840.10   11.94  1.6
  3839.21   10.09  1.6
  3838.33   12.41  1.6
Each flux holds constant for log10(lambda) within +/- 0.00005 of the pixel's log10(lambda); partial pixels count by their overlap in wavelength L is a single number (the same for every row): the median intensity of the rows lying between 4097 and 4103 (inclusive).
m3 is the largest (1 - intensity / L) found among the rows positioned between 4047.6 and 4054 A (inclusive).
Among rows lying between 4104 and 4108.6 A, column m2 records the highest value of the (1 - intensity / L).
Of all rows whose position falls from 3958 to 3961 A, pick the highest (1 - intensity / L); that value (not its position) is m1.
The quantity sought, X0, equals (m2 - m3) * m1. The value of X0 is -0.01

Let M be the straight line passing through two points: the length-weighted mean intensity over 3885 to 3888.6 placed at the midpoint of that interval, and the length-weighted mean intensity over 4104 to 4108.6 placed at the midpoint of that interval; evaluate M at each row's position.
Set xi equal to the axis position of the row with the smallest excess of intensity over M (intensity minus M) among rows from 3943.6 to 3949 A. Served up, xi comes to 3945.87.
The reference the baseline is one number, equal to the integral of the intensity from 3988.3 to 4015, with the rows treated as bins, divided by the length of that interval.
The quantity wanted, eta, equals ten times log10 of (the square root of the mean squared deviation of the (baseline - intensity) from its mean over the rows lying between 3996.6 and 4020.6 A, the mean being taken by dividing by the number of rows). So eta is 4.4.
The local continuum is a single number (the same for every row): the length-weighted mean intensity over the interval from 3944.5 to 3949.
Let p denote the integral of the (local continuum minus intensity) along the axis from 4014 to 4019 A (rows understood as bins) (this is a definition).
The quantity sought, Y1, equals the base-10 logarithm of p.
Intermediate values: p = 2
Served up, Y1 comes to 0.31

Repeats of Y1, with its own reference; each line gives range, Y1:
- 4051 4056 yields 0.26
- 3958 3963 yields 1.28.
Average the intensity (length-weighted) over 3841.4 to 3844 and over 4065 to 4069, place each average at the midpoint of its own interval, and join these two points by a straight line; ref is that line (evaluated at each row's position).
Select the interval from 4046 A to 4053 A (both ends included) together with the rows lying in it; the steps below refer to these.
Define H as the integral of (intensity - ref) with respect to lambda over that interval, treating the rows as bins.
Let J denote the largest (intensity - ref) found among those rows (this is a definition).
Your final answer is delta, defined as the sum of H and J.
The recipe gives 7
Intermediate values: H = 2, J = 5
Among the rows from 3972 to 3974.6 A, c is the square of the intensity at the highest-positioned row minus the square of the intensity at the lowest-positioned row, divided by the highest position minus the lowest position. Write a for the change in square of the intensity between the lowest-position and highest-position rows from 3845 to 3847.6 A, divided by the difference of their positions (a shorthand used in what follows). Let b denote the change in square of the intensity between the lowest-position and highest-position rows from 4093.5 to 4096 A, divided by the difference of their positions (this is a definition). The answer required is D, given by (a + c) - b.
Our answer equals 73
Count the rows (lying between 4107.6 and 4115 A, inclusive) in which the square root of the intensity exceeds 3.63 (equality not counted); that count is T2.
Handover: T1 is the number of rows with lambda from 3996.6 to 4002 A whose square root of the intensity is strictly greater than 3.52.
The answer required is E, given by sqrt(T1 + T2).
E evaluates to 3.2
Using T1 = 6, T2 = 4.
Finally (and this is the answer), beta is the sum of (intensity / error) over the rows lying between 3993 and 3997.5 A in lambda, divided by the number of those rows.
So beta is 6.4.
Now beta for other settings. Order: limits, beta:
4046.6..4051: 7.1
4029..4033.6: 6.6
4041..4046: 8.5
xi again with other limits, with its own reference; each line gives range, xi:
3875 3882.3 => 3876.52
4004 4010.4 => 4007.21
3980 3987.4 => 3981.46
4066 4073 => 4069.51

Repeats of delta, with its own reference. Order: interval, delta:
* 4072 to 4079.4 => 3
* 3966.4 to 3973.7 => -59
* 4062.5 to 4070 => -1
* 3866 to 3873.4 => 12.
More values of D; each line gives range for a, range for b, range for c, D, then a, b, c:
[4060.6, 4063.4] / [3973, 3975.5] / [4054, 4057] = -105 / -11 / 46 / -47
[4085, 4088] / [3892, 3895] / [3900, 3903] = 80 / 55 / -13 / 12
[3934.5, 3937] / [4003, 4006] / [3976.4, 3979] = -129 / -36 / 19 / -74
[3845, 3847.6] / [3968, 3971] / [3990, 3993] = -6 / -26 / -9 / 11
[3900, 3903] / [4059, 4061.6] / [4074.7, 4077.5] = -11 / 12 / 7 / -16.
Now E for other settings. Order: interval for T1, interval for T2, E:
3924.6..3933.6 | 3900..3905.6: 2.8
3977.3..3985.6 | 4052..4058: 2.4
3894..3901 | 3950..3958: 2.4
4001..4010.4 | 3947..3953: 3.5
